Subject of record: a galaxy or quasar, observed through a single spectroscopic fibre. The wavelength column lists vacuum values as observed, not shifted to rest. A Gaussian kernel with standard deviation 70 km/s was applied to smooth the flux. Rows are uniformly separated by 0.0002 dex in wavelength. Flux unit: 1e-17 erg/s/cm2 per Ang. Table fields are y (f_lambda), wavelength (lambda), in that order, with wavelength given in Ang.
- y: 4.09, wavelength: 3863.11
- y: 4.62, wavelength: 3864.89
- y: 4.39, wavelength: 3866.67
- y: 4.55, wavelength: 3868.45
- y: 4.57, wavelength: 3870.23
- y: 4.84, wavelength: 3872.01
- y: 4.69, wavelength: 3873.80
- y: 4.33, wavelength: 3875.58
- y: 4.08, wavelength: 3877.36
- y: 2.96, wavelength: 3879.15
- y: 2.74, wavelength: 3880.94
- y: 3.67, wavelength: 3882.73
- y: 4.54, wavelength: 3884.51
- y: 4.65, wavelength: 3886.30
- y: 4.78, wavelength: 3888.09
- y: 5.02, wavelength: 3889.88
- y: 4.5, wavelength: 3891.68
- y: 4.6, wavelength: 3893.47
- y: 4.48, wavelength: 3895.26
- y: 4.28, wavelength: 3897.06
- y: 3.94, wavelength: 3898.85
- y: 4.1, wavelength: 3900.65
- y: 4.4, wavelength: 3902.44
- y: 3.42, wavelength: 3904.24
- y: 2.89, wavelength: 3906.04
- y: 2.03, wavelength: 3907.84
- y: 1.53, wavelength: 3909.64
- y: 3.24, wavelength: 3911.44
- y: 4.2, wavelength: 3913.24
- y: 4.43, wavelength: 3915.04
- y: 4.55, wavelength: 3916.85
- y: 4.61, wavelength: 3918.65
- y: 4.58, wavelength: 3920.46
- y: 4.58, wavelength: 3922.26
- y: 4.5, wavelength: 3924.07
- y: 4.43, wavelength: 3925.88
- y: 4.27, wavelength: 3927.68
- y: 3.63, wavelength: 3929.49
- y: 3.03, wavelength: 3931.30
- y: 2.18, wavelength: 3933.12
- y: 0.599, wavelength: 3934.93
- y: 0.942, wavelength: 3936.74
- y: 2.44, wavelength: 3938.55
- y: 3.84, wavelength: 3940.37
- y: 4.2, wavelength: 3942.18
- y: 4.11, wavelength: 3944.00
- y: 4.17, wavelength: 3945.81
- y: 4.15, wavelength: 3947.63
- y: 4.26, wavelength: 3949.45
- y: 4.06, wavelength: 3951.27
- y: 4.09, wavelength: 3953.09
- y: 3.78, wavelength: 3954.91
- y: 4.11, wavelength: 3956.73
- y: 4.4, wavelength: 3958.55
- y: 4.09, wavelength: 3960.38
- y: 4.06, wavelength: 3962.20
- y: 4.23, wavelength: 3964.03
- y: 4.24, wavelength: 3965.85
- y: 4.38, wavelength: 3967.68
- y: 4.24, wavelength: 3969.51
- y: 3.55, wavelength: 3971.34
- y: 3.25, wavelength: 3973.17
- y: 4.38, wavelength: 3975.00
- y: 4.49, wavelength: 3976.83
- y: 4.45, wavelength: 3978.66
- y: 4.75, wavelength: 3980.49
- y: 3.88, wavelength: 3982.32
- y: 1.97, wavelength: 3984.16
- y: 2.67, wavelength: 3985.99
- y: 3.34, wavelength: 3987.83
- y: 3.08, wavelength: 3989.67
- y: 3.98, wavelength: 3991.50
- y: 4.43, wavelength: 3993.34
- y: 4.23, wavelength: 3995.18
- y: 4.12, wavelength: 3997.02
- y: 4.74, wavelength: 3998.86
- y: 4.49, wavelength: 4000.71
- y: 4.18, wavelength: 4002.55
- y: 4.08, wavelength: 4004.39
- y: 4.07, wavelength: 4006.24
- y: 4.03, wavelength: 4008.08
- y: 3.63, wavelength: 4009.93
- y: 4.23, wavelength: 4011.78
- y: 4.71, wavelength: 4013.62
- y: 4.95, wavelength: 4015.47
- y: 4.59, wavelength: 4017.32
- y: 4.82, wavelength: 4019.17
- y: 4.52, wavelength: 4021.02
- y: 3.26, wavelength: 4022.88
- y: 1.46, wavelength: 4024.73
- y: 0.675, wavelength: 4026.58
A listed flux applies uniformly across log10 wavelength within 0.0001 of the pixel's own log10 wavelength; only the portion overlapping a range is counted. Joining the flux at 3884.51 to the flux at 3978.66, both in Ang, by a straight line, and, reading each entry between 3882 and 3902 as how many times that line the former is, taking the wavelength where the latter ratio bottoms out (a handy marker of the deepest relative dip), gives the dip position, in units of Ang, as 3882.73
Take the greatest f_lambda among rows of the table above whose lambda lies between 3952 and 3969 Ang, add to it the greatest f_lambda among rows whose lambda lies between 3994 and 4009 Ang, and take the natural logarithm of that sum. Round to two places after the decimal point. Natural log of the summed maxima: 2.21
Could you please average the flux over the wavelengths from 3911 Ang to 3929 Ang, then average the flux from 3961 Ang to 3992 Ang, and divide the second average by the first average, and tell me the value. 0.88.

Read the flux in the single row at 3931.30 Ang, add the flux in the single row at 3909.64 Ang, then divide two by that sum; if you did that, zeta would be 0.44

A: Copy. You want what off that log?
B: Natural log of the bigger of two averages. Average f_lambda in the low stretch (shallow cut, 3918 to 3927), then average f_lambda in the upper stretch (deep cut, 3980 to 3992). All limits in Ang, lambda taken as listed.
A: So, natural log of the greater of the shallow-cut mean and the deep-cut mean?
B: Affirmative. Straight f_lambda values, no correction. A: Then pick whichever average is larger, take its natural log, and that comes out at 1.51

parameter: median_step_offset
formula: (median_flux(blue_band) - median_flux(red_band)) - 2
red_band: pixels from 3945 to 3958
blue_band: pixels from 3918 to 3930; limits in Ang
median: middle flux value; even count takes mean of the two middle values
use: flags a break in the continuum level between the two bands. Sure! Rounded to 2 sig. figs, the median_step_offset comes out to -1.6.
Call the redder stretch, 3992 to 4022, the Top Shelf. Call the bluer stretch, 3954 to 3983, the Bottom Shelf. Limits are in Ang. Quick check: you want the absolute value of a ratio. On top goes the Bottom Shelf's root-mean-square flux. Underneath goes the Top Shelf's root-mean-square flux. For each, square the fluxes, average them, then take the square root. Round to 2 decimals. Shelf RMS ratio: 0.95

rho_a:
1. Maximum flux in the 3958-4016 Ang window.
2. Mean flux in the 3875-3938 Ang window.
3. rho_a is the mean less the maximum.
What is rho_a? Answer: -1.2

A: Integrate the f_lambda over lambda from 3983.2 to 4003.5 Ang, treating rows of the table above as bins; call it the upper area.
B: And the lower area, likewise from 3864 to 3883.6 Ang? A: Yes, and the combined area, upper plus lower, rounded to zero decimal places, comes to 157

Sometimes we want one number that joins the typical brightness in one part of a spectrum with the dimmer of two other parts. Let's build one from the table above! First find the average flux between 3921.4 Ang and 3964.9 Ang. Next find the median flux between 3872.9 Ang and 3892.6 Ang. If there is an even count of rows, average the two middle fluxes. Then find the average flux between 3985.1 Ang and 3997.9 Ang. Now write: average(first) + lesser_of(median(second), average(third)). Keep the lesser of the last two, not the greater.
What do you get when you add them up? 7.4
